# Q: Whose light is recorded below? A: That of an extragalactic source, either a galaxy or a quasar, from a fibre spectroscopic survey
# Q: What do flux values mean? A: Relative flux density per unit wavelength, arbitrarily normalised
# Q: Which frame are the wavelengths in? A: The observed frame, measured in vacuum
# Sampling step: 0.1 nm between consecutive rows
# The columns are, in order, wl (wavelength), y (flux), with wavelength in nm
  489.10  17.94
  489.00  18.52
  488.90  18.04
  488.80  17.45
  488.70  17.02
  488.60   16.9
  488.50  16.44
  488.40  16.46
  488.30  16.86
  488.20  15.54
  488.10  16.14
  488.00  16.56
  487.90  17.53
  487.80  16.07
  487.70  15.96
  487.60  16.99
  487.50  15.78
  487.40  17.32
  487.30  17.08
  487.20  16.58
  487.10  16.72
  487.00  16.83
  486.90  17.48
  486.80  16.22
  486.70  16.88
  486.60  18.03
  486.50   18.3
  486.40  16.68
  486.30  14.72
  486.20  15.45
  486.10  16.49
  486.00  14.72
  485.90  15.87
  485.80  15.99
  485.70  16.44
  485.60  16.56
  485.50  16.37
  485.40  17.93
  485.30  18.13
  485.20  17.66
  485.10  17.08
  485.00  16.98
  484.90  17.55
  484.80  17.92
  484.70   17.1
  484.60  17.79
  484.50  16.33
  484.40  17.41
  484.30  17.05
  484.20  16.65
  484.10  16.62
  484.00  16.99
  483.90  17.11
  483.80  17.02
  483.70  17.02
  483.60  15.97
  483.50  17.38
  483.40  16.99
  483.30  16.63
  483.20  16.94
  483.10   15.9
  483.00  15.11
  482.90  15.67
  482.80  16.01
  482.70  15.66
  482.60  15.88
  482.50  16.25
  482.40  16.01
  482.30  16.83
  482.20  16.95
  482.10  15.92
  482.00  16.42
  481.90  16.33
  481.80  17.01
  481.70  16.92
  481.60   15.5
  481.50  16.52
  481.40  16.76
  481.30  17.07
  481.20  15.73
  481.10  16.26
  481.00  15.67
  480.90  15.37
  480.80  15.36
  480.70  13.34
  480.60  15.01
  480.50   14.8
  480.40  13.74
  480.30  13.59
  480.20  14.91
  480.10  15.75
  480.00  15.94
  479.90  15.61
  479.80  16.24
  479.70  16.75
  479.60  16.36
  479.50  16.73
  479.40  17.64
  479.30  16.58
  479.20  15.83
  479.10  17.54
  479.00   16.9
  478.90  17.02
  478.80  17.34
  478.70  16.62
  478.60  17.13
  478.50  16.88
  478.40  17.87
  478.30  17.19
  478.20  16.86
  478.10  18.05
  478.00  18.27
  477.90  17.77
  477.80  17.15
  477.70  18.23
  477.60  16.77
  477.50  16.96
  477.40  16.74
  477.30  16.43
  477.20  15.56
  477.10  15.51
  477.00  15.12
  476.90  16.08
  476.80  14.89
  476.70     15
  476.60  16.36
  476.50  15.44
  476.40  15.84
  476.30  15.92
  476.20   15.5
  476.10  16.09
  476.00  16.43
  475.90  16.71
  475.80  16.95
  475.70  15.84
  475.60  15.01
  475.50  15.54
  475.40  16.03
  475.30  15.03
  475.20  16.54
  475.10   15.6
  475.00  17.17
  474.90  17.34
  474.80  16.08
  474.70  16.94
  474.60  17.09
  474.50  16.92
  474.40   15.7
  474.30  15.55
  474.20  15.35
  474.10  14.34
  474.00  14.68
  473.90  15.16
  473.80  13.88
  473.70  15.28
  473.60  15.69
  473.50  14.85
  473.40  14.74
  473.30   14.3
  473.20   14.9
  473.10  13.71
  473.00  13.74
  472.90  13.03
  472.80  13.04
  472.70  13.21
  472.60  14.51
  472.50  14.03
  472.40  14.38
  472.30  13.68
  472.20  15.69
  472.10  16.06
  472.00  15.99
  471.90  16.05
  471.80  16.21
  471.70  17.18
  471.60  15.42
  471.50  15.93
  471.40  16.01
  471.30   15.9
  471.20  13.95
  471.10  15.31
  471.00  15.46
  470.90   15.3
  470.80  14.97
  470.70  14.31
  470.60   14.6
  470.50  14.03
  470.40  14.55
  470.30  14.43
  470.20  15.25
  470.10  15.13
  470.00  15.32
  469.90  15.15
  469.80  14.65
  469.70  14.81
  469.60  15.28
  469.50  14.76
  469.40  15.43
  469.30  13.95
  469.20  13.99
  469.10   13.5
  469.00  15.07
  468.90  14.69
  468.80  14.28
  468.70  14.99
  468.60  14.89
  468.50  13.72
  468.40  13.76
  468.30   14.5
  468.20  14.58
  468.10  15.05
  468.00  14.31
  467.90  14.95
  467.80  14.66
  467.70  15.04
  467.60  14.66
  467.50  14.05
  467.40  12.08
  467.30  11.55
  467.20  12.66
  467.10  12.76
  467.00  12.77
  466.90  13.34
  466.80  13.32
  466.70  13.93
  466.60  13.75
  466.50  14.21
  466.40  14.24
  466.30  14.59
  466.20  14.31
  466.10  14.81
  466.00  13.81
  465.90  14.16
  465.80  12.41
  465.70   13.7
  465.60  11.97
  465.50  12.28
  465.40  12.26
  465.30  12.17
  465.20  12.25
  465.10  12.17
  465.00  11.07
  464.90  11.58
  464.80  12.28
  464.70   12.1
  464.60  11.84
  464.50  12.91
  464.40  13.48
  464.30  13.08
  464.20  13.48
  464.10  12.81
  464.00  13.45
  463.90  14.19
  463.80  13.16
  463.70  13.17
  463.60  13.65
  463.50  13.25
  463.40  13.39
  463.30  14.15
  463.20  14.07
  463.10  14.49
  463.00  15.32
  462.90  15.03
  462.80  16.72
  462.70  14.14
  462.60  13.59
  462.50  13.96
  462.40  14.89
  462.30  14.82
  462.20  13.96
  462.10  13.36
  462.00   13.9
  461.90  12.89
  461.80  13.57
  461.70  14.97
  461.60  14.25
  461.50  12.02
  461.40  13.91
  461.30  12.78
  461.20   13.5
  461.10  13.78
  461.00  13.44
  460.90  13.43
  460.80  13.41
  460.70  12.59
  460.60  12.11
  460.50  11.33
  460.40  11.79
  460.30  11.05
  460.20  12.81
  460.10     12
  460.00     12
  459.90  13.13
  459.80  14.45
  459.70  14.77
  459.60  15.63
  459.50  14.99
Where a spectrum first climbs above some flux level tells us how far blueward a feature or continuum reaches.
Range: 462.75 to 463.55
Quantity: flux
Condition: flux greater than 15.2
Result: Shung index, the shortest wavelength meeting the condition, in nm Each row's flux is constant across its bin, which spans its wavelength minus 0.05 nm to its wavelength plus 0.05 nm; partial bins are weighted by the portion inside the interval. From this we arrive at 462.80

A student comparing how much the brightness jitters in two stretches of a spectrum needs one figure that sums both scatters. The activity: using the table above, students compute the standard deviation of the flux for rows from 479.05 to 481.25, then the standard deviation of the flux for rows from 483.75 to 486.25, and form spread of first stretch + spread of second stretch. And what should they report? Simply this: 1.9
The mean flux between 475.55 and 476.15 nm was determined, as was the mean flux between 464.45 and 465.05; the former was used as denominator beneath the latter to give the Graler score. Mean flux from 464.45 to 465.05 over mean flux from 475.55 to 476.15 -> 0.74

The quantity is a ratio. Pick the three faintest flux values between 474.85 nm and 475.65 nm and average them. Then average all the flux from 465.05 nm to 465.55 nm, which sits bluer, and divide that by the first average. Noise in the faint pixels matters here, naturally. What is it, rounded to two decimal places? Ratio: 0.80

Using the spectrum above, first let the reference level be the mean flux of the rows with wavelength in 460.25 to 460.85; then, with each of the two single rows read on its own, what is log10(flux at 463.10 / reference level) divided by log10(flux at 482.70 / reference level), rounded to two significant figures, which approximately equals 0.70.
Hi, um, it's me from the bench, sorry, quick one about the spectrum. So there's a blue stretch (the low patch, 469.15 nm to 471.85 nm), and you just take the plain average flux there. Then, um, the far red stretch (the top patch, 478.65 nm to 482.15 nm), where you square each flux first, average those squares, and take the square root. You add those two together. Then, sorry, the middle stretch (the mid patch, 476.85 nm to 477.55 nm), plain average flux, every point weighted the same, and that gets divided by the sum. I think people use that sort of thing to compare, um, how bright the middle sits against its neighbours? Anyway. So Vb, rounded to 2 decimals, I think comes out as 0.52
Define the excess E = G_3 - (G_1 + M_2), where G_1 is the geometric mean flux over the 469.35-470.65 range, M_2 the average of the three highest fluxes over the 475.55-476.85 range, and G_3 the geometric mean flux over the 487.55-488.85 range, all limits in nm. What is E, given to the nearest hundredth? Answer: -14.97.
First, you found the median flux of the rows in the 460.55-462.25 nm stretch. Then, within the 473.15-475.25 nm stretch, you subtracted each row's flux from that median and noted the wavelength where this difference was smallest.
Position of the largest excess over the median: 474.90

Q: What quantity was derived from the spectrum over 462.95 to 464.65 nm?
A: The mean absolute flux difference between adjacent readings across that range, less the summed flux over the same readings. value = -229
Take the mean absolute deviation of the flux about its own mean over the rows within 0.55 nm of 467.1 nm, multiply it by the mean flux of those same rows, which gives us 9.7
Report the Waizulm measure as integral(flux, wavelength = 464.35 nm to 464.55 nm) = 2.64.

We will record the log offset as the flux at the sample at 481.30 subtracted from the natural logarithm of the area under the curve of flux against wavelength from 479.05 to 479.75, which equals -14.6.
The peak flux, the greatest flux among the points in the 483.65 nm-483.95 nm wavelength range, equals 17.11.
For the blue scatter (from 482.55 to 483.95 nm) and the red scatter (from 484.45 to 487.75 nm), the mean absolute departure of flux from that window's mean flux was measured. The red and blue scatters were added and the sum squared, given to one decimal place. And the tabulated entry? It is 1.8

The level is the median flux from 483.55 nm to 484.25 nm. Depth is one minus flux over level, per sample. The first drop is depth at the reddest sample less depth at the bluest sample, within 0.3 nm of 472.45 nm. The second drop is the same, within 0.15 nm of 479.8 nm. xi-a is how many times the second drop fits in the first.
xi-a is 2.2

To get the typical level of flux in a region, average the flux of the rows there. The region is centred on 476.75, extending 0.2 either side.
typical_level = 15.6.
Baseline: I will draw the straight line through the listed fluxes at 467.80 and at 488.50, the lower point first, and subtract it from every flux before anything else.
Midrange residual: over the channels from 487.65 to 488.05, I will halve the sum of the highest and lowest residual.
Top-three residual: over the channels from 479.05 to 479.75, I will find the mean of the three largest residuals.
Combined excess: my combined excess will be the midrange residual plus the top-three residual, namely 2.0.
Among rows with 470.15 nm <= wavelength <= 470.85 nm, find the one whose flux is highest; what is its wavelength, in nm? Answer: 470.20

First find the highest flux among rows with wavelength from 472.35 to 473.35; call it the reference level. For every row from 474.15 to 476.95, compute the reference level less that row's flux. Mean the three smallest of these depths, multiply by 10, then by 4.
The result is -92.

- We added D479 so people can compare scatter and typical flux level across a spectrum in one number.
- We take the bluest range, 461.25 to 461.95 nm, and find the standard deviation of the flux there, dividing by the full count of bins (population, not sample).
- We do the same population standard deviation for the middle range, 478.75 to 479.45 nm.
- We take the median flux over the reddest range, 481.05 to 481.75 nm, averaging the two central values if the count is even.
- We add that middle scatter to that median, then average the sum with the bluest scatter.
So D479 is 9.0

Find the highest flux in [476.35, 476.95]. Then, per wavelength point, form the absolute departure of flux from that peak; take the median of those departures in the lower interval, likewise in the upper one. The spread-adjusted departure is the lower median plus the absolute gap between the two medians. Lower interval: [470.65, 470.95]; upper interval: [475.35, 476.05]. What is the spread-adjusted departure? 2.3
